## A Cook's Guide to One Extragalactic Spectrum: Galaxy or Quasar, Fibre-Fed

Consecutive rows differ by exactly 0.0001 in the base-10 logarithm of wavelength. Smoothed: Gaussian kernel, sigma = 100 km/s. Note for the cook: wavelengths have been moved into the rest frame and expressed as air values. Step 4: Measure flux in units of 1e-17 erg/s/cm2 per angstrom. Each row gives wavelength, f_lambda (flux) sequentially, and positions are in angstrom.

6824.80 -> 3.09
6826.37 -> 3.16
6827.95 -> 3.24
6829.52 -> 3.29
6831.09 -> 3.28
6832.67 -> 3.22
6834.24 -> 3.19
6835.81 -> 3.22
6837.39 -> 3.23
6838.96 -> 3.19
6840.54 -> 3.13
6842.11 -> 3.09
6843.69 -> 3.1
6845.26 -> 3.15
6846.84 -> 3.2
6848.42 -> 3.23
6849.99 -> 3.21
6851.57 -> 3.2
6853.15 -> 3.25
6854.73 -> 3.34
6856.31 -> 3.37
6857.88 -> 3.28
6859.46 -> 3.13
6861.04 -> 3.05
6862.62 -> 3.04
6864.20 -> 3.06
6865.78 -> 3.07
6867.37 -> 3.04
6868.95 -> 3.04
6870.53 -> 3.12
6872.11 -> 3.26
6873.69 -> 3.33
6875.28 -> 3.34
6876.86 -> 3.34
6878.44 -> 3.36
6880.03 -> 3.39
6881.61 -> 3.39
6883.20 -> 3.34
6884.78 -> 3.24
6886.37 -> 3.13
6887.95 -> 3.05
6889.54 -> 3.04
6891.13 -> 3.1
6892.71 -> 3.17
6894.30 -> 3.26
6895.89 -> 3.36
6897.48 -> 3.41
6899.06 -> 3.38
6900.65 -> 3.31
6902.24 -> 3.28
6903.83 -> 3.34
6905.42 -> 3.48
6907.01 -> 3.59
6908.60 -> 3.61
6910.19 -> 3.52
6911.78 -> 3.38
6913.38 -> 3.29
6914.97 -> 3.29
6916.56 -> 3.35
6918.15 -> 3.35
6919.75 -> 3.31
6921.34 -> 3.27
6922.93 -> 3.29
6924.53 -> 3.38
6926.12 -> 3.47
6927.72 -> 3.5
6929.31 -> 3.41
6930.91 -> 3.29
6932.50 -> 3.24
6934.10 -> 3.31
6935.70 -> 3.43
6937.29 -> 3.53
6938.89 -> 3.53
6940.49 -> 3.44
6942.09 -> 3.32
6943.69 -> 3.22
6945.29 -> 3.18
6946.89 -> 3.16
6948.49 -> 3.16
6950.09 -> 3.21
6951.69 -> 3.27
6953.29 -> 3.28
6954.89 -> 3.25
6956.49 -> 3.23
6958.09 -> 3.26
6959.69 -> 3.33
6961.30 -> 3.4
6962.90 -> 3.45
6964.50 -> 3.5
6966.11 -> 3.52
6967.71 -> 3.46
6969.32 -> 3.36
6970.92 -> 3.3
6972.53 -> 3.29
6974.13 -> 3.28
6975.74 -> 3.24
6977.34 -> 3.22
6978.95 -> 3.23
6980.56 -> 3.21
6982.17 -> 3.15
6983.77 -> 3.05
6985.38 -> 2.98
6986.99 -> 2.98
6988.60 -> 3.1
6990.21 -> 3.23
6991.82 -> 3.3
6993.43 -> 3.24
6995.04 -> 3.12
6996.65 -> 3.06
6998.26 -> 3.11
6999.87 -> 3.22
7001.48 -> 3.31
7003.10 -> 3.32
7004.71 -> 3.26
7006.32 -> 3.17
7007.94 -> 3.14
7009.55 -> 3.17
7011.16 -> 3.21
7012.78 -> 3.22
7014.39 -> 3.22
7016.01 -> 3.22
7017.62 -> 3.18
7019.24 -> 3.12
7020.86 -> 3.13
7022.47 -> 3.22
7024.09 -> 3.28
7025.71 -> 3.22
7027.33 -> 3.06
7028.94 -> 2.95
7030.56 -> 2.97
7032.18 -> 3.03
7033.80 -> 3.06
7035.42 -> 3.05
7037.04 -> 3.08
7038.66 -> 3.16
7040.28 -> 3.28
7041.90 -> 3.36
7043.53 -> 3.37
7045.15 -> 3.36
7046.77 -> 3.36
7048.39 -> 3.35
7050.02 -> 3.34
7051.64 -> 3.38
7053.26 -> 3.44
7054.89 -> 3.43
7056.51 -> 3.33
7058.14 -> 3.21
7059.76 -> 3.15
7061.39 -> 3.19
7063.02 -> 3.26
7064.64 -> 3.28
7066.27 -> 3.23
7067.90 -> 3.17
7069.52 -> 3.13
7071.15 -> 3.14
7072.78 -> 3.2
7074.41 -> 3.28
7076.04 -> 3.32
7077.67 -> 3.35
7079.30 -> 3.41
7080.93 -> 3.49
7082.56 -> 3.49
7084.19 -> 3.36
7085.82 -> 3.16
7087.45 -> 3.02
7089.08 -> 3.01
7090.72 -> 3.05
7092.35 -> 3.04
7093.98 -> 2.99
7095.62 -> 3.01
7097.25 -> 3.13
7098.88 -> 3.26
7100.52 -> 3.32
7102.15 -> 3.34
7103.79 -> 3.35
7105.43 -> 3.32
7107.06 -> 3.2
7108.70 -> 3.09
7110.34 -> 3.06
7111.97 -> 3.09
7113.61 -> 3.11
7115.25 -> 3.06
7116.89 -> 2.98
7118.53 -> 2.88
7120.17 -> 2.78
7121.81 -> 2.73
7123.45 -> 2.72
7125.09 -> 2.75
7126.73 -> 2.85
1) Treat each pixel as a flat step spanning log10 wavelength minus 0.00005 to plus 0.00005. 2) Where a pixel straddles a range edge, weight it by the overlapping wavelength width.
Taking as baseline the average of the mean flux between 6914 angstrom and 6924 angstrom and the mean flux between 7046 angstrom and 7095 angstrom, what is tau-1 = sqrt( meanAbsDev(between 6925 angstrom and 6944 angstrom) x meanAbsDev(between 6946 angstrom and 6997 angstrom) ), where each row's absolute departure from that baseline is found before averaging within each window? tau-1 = 0.116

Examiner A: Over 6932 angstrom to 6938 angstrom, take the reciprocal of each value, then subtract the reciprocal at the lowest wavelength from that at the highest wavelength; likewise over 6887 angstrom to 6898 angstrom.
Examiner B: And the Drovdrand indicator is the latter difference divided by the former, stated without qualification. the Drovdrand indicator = 1.4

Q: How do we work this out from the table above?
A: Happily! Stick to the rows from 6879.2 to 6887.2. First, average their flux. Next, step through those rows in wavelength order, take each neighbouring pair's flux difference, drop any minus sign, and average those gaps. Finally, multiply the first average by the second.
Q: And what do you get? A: 0.21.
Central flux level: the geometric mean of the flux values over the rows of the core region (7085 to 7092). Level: 3.06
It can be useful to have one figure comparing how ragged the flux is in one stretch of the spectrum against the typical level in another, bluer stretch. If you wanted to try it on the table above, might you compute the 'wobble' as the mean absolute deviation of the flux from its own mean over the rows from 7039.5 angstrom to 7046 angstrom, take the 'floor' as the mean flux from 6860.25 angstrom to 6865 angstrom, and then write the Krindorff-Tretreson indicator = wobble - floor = -3.02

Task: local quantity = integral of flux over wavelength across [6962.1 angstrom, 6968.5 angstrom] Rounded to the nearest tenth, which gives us 22.3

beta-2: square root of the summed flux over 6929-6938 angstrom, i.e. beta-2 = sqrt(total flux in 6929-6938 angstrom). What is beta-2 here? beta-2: 4.50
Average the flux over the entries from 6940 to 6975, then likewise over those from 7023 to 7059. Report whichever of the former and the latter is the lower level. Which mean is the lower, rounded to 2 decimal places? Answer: 3.23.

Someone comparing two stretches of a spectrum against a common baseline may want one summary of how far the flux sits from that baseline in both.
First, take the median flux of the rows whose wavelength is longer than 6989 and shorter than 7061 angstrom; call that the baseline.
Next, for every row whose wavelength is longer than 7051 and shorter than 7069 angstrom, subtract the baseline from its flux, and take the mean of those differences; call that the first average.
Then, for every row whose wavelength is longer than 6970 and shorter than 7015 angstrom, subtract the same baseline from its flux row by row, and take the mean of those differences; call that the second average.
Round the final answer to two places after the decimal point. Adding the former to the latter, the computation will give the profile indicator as 0.03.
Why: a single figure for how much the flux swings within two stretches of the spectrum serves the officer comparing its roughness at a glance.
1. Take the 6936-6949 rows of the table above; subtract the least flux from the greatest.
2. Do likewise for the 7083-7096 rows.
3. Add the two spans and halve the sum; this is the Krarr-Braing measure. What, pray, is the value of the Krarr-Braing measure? 0.370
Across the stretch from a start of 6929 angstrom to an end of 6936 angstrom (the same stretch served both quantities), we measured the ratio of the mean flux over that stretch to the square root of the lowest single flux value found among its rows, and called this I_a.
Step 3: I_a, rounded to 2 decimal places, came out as 1.85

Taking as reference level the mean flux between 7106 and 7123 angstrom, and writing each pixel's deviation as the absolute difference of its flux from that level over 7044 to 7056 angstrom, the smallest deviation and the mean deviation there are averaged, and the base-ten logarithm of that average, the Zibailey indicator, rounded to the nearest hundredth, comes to -0.44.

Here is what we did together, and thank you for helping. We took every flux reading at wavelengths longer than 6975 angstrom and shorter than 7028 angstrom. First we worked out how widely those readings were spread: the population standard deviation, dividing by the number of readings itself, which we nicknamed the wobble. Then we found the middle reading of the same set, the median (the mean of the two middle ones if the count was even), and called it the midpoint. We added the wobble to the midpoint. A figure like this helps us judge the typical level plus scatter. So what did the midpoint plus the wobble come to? 3.30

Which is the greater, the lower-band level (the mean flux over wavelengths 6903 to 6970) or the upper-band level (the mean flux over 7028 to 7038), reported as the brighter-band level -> 3.361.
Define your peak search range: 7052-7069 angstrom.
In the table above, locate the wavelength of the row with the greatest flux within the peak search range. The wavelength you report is 7053.26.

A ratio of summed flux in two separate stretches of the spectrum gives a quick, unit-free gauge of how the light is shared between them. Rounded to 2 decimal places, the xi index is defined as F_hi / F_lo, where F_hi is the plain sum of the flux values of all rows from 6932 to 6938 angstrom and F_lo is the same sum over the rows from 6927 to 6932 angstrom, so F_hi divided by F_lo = 1.32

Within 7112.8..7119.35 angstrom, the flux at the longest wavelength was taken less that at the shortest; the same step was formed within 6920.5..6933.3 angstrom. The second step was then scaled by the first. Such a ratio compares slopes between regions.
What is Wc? 0.13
